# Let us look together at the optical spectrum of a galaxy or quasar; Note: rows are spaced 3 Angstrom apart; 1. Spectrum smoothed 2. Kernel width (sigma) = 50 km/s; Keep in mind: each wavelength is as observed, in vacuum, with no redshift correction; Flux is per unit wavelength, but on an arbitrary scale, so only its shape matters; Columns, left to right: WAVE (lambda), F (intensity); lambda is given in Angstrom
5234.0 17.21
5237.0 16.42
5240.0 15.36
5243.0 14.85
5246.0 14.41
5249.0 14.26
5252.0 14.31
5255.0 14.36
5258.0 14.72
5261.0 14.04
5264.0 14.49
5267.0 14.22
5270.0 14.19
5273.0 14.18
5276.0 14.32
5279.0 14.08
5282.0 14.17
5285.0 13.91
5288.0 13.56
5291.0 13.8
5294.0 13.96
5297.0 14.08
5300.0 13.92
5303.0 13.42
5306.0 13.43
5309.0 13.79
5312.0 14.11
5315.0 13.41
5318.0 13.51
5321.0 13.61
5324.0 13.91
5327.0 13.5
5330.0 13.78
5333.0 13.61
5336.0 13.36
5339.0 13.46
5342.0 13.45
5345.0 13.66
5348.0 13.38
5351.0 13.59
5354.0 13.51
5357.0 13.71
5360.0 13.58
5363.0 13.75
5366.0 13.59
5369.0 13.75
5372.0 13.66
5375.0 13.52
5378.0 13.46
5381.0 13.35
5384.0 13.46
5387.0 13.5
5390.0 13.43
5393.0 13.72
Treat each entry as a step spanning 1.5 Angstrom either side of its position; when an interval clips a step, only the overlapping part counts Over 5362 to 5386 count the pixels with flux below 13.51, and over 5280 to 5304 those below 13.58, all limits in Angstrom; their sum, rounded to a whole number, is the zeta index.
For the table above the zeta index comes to 5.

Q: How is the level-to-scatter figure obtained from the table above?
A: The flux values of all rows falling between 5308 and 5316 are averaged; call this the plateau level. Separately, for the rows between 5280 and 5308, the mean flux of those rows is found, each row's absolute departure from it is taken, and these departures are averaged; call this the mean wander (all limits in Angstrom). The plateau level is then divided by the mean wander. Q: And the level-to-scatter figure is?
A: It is 61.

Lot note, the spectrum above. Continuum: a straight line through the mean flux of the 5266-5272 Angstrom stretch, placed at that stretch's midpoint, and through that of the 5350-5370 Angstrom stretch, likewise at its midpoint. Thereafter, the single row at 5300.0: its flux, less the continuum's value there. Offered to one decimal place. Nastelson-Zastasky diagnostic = -0.1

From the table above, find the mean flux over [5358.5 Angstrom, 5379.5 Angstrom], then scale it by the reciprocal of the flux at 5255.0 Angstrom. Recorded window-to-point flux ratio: 0.95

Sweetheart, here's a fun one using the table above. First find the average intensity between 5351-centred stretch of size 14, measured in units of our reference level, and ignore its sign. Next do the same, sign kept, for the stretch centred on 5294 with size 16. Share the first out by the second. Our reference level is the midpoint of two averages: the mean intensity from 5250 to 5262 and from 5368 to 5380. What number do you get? 0.98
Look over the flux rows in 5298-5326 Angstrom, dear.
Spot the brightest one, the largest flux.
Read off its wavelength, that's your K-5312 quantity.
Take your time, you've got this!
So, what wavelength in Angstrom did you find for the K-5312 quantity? 5312.0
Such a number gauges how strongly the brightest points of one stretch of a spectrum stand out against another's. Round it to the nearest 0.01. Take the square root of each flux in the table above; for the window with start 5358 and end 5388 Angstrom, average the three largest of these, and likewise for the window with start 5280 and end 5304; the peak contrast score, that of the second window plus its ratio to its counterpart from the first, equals 4.76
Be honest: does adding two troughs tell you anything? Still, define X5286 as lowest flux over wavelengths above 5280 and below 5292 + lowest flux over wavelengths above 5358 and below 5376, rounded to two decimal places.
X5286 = 27.08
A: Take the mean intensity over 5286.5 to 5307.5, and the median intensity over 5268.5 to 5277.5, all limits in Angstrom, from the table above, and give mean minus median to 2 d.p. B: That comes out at -0.45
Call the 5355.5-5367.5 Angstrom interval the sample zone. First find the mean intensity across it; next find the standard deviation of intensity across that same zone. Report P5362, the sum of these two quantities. 13.7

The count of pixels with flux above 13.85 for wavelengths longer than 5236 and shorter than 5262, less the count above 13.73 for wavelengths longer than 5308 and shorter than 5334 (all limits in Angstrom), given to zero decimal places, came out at 5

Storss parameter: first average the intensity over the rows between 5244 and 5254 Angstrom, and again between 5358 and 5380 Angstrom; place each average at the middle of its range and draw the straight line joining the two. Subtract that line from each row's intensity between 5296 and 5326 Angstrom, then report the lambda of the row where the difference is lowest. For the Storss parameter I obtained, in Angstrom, 5303.0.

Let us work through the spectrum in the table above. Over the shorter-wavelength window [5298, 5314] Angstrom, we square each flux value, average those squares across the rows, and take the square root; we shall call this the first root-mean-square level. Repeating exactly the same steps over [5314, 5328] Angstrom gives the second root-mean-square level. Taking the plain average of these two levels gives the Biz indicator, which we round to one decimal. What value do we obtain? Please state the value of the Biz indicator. 13.7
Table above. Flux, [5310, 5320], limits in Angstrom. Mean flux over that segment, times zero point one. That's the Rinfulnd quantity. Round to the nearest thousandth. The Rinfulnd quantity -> 1.368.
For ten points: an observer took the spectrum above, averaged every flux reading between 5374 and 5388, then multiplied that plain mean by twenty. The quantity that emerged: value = 269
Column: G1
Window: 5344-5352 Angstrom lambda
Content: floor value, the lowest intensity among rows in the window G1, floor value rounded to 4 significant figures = 13.38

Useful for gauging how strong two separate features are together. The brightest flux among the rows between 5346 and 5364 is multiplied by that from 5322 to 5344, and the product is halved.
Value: 95.6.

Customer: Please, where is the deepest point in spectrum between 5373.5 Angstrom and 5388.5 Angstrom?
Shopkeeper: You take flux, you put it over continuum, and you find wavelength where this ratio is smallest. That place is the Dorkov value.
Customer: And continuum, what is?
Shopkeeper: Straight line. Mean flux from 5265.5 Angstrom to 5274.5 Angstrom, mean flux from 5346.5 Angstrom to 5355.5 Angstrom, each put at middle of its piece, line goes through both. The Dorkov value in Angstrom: 5381.0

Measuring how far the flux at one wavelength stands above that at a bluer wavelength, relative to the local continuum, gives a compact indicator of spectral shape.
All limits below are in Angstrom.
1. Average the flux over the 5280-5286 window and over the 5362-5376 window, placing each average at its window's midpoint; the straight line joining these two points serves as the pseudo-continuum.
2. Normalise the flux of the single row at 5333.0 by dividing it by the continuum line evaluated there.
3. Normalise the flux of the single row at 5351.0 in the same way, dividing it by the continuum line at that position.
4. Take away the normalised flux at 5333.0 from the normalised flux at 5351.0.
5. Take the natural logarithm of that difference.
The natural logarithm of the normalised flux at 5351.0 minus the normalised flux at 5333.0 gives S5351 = -5.4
